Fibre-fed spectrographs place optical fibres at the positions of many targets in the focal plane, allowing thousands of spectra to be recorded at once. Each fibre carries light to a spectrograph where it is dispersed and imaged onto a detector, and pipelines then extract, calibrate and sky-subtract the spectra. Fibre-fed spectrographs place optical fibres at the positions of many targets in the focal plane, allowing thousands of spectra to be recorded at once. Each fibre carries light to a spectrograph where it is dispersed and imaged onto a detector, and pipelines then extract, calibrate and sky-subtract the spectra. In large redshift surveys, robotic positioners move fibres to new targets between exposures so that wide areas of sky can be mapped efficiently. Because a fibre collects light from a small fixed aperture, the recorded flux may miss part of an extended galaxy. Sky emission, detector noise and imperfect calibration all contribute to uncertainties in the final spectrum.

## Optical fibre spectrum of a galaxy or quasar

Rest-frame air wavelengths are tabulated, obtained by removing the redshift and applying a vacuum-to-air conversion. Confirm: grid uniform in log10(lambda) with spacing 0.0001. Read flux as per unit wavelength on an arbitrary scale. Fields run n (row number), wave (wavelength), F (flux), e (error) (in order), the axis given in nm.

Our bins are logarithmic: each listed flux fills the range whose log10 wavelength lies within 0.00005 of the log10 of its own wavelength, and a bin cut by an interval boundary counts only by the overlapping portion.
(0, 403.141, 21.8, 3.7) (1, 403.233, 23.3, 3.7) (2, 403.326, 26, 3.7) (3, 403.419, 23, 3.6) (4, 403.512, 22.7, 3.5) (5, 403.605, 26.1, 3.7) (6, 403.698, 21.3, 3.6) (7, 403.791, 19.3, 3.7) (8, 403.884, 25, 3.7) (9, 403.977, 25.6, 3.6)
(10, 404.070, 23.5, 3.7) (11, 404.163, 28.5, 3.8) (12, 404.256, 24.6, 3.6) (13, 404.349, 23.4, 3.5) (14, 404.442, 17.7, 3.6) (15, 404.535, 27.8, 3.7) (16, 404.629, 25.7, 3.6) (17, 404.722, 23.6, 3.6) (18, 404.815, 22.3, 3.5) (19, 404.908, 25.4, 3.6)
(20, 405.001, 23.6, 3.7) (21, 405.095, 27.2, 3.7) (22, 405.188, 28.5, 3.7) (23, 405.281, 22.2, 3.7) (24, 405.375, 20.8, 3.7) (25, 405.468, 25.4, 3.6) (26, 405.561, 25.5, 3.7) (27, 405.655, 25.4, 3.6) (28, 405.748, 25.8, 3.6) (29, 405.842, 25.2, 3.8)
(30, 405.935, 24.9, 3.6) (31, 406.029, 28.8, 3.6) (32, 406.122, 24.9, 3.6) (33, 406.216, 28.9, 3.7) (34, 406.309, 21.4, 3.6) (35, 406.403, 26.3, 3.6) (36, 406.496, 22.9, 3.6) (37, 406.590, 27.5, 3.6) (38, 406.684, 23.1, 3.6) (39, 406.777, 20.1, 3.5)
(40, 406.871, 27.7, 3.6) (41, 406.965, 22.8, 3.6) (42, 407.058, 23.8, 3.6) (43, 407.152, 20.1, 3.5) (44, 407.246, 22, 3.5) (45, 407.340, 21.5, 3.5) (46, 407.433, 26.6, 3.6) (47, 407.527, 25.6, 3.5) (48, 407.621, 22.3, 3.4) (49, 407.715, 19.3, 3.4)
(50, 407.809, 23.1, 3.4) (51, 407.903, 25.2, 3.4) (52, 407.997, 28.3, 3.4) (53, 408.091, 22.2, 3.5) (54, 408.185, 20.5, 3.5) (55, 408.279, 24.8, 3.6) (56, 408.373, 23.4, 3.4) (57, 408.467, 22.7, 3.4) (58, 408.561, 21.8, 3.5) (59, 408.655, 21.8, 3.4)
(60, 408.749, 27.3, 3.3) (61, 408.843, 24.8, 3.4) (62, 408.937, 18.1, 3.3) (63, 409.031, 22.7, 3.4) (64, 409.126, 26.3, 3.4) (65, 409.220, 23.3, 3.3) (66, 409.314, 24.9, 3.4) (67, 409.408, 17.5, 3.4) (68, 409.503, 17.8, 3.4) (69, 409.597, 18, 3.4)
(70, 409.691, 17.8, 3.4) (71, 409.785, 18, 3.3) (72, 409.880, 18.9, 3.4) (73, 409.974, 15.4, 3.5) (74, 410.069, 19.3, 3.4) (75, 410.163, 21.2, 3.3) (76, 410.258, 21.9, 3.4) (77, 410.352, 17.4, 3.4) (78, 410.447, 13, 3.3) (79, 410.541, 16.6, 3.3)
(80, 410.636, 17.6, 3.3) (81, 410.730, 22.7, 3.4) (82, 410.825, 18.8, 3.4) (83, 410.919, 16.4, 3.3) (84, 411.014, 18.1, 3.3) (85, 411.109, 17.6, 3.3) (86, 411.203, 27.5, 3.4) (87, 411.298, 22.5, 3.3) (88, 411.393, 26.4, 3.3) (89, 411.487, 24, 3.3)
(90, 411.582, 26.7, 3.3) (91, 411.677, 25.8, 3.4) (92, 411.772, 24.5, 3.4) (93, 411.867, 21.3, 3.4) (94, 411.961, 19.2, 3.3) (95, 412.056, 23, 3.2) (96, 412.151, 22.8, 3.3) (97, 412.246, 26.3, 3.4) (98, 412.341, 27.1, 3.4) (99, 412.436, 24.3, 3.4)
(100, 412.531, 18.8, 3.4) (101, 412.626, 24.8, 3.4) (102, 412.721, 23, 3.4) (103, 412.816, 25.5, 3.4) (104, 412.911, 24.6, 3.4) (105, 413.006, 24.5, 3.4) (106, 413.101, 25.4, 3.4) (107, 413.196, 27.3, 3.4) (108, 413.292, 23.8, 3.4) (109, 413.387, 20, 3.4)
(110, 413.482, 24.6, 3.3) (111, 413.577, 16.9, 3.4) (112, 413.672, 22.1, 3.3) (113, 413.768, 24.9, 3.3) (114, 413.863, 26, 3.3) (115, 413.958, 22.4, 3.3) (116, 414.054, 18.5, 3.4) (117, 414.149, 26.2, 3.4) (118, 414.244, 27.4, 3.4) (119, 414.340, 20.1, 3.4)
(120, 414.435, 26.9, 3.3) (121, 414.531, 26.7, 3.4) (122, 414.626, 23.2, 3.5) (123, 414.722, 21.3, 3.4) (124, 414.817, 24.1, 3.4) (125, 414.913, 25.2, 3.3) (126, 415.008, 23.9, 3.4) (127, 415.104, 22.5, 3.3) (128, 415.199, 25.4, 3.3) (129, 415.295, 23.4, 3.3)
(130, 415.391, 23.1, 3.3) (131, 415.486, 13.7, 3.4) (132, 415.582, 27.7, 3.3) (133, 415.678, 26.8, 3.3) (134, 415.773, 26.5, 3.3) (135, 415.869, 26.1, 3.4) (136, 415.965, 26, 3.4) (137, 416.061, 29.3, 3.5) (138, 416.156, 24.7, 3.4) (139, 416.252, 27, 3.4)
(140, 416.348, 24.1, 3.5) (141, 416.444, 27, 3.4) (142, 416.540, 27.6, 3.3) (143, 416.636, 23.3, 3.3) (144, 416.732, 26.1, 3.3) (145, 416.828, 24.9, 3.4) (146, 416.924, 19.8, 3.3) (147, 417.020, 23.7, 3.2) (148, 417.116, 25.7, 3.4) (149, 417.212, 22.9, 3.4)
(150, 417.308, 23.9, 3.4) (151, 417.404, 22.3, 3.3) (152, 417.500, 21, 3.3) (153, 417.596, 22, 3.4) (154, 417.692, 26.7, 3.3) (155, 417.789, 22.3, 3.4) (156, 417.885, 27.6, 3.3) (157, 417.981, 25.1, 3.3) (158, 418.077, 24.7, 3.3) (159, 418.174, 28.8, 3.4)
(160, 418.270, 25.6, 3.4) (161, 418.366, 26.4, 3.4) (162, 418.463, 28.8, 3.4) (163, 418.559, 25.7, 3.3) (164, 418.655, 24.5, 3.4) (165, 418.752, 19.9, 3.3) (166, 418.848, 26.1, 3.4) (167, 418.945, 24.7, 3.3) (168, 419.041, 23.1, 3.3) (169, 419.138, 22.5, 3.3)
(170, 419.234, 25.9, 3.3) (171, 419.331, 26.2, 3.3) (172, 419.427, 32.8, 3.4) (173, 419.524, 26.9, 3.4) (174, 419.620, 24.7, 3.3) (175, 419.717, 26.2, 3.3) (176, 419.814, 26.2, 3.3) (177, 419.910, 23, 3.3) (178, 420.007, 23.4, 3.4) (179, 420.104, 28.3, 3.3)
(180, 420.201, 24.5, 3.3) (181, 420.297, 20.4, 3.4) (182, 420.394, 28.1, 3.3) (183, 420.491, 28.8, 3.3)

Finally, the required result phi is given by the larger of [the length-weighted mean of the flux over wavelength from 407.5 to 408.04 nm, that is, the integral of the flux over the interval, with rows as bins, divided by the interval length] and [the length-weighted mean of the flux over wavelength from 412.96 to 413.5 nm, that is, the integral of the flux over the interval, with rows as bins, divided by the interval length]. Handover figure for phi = 24.2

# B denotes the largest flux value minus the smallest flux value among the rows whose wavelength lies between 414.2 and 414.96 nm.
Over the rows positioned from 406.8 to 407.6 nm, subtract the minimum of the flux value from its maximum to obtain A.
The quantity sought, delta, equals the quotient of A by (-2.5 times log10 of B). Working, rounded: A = 7.6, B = 7.3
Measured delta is -4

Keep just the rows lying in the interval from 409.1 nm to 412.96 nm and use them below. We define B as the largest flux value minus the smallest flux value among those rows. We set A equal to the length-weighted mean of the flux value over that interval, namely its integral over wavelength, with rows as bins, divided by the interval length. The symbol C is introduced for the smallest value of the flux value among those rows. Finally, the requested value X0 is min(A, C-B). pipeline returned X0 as -1.5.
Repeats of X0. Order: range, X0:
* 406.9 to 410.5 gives -2.3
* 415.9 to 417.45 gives 10.3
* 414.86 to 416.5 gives -1.9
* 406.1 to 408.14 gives 9.7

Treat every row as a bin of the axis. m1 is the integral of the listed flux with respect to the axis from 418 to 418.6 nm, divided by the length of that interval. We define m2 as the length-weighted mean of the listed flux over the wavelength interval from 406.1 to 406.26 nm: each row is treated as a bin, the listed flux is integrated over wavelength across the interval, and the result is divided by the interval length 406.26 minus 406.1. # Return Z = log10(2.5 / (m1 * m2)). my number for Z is -2.46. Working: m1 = 26.6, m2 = 27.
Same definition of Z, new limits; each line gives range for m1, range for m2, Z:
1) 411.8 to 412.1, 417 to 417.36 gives -2.31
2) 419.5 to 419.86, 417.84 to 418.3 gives -2.44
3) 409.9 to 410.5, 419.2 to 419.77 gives -2.29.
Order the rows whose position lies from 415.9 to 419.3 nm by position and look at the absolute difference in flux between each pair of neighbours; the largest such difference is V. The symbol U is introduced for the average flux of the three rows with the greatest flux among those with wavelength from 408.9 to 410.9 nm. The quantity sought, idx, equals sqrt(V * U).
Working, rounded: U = 24.8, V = 6.20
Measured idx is 12.4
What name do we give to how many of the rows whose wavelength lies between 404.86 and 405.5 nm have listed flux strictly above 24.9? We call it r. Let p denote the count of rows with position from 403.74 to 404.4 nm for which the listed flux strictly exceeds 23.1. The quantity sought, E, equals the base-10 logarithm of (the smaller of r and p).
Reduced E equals 0.60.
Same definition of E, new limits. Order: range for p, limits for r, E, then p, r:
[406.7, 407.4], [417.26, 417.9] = 0.30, 2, 2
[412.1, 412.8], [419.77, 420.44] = 0.48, 4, 3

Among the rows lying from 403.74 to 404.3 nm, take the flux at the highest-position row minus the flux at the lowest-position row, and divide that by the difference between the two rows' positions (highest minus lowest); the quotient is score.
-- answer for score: 11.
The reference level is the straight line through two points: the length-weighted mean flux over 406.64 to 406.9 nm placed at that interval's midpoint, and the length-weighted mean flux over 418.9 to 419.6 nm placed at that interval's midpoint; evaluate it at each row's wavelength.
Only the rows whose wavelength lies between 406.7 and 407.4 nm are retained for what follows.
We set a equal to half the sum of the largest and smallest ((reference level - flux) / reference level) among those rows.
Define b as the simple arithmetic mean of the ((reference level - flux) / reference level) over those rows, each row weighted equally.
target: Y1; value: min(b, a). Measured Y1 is -0.02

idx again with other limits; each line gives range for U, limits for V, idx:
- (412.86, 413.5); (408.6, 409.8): 13.8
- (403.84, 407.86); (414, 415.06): 14.9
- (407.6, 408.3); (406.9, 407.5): 11.5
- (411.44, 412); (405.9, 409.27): 14.0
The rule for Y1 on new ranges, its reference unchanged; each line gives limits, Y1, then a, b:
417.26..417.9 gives 0.05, 0.05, 0.08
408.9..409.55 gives 0.08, 0.08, 0.10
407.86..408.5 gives -0.03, -0.03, -0.01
